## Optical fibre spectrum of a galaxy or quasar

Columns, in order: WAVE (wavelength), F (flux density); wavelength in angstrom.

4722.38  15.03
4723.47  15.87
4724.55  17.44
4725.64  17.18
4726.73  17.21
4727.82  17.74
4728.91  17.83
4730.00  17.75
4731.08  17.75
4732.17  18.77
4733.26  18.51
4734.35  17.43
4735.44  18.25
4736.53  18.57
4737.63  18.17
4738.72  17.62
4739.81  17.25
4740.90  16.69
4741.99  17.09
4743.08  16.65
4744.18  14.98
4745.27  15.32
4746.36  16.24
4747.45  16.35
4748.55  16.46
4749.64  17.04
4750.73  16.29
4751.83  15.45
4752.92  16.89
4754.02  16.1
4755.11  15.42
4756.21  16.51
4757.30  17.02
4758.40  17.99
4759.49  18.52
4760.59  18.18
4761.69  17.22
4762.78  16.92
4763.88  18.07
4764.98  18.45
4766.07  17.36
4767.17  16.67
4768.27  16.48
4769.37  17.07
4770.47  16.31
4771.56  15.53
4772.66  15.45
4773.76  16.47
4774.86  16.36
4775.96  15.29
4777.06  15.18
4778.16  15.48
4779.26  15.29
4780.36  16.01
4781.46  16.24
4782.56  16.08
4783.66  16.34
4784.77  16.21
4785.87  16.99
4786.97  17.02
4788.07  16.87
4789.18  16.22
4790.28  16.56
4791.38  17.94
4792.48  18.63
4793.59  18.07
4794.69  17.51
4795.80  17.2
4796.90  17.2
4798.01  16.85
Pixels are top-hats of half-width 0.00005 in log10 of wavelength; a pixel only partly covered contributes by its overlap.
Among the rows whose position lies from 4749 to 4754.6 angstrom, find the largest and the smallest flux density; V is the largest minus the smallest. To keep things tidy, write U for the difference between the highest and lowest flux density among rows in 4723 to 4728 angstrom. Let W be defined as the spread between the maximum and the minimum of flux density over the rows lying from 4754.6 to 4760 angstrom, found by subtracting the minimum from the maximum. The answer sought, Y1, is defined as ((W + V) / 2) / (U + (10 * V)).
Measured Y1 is 0.132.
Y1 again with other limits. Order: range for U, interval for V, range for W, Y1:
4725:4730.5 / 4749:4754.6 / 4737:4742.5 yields 0.093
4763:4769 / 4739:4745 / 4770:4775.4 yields 0.067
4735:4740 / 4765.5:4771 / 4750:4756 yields 0.107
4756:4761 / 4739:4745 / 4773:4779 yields 0.072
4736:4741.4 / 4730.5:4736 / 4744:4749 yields 0.092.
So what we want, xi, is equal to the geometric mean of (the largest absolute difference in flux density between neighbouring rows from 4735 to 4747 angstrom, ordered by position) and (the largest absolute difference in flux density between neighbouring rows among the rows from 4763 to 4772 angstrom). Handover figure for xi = 1.35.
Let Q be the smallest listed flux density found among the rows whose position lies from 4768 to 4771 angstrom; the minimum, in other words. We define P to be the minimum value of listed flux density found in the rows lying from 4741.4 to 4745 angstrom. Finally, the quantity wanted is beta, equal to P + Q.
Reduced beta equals 31.3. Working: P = 14.98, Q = 16.31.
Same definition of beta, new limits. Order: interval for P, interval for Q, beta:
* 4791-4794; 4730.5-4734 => 35.7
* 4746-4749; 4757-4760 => 33.3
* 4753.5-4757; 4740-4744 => 32.1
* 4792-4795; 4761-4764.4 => 34.4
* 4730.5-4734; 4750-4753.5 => 33.2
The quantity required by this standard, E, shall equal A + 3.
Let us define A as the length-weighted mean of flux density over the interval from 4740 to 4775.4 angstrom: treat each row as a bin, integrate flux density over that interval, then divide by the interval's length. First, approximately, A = 16.7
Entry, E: 19.7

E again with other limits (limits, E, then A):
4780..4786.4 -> 19.3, 16.3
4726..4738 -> 21.0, 18.0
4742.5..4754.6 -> 19.2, 16.2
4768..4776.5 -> 19.1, 16.1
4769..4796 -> 19.5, 16.5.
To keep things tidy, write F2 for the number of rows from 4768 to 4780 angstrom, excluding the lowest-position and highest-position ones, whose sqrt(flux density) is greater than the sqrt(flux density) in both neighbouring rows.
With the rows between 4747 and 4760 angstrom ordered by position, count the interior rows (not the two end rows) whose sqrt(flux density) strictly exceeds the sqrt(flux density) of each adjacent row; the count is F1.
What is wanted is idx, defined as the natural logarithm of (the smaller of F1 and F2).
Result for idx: 0.69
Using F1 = 2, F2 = 3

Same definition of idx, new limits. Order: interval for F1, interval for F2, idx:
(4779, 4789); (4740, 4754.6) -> 1.10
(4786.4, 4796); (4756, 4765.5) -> 0.00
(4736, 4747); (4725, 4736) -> 0.00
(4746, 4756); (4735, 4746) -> 0.69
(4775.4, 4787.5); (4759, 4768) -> 0.00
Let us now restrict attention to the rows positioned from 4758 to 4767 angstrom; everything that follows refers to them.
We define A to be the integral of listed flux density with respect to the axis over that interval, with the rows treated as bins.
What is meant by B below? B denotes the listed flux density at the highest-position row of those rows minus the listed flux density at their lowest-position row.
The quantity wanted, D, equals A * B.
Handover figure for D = -101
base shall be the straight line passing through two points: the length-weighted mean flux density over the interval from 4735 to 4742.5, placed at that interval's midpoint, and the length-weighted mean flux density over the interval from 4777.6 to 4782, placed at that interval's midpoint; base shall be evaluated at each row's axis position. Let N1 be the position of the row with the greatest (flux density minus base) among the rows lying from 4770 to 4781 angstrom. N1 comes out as 4773.76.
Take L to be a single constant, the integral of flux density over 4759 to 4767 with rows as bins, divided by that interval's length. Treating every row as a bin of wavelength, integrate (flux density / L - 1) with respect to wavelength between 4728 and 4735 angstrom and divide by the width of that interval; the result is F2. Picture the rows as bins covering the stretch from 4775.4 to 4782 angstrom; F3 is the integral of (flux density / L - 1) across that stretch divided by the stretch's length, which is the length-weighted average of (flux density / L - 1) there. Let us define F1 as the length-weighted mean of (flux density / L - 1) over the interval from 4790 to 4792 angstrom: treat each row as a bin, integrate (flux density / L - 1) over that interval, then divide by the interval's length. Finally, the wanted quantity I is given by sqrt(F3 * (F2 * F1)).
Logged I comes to 0.0058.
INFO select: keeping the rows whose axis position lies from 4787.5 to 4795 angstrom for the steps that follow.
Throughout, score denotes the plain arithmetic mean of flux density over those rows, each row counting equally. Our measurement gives 17.4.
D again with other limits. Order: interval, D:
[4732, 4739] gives -146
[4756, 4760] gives 142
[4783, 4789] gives 53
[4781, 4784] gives 5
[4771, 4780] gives -34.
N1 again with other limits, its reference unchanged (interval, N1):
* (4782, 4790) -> 4786.97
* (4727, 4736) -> 4732.17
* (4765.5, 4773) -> 4766.07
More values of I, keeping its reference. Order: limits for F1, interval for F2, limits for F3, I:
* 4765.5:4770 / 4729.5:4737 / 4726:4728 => 0.0046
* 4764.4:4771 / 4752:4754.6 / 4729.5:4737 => 0.0083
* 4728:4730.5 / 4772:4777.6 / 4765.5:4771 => 0.0033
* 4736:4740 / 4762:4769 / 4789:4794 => 0.0018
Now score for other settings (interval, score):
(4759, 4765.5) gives 17.9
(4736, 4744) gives 17.4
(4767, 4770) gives 16.7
